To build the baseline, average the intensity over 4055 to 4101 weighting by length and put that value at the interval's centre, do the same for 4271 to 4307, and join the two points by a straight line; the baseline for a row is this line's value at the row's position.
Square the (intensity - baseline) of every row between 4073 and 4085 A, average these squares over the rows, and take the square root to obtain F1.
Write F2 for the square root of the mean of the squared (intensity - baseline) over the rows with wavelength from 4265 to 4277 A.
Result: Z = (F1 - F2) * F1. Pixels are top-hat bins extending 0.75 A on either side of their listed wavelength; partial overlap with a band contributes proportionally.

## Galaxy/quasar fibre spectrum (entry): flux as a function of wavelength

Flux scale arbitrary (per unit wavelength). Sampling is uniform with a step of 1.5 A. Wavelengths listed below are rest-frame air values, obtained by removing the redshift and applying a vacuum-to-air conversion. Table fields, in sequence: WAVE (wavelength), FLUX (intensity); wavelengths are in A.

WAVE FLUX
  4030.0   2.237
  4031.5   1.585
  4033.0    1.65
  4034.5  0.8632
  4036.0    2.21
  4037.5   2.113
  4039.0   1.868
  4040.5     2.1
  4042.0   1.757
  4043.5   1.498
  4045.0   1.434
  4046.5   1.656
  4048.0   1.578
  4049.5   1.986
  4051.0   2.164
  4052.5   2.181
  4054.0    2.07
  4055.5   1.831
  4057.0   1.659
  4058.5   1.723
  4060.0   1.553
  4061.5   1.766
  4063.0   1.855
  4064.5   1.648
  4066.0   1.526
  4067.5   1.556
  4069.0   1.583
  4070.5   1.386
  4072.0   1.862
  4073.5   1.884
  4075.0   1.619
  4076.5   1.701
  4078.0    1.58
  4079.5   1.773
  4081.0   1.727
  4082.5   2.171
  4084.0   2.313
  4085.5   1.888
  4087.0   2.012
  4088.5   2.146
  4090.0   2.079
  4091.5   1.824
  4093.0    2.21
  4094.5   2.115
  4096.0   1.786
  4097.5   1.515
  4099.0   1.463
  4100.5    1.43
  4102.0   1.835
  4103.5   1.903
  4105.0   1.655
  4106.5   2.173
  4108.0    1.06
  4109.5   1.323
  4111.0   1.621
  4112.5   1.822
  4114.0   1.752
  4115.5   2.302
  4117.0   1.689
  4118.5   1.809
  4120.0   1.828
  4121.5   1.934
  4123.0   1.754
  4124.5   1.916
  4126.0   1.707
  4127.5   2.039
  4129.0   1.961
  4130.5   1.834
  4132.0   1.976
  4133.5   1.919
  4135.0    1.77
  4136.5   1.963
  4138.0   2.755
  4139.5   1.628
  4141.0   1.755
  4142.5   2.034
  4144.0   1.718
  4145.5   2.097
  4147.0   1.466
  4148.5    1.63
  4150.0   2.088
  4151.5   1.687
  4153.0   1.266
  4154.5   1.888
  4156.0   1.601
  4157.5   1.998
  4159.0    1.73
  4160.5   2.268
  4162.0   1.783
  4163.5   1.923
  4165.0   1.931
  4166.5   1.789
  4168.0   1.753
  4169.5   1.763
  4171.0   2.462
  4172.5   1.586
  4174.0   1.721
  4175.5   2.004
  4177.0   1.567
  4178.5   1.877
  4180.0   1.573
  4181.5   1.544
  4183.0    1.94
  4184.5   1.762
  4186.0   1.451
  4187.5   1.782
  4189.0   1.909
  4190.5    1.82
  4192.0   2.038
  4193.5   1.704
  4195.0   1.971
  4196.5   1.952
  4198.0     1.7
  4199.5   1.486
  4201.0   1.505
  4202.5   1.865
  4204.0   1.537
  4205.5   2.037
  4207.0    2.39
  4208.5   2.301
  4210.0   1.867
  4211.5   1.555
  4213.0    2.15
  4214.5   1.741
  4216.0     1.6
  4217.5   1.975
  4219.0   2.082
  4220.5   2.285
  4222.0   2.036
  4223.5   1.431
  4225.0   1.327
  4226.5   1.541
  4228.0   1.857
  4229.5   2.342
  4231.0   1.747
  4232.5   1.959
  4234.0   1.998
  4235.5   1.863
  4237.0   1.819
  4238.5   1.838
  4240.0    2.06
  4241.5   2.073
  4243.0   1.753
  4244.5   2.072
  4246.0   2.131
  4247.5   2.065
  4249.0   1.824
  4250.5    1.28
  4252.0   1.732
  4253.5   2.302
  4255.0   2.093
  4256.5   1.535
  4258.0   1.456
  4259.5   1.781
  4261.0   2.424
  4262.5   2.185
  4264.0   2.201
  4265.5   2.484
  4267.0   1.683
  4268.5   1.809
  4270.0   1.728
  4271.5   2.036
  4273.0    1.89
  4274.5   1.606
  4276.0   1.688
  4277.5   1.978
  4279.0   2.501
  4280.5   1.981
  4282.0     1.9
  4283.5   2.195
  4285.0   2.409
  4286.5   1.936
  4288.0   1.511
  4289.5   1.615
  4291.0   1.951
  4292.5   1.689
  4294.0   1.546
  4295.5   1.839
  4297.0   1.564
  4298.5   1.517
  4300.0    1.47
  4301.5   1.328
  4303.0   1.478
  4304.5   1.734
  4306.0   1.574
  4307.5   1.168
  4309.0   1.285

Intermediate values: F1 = 0.26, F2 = 0.28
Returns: -0.006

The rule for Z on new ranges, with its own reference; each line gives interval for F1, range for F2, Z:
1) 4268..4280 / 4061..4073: 0.024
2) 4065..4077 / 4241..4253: -0.014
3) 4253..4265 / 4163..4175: 0.056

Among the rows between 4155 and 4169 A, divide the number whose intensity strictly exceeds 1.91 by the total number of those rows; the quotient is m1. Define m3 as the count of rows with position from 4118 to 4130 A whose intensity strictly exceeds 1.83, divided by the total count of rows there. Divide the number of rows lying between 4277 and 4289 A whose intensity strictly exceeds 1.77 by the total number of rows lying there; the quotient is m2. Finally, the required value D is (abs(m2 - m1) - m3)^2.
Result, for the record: 0.00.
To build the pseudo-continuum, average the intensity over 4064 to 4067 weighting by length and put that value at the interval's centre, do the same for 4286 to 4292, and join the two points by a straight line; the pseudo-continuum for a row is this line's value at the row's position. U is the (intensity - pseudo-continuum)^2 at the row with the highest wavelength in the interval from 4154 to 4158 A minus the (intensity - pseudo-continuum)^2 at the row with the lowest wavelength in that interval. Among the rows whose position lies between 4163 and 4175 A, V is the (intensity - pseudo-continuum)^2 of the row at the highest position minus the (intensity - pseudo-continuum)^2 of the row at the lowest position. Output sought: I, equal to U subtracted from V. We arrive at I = -0.13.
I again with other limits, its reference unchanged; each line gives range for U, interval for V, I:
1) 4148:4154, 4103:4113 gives -0.19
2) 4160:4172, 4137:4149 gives -1.53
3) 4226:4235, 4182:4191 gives -0.12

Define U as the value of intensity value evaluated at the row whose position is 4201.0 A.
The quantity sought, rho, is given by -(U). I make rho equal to -1.5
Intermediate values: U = 1.505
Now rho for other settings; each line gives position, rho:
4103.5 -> -1.9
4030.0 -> -2.2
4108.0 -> -1.1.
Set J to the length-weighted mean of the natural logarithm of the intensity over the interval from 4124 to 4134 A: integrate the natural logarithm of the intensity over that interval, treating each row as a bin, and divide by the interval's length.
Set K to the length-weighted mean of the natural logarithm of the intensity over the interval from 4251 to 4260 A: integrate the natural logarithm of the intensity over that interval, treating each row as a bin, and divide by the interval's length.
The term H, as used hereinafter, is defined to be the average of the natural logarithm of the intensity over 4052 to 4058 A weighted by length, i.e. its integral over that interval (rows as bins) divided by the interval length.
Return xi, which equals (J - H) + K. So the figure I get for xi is 0.57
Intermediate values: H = 0.645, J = 0.64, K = 0.57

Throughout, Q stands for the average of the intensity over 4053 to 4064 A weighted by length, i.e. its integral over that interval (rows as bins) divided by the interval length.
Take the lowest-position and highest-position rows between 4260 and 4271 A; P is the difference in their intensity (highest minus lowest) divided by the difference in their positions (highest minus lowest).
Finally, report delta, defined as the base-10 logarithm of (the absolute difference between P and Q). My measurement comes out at 0.270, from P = -0.08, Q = 1.79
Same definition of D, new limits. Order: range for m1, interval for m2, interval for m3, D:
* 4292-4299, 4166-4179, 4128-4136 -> 0.13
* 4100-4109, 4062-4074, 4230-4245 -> 0.24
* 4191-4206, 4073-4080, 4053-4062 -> 0.11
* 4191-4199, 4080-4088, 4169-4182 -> 0.02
